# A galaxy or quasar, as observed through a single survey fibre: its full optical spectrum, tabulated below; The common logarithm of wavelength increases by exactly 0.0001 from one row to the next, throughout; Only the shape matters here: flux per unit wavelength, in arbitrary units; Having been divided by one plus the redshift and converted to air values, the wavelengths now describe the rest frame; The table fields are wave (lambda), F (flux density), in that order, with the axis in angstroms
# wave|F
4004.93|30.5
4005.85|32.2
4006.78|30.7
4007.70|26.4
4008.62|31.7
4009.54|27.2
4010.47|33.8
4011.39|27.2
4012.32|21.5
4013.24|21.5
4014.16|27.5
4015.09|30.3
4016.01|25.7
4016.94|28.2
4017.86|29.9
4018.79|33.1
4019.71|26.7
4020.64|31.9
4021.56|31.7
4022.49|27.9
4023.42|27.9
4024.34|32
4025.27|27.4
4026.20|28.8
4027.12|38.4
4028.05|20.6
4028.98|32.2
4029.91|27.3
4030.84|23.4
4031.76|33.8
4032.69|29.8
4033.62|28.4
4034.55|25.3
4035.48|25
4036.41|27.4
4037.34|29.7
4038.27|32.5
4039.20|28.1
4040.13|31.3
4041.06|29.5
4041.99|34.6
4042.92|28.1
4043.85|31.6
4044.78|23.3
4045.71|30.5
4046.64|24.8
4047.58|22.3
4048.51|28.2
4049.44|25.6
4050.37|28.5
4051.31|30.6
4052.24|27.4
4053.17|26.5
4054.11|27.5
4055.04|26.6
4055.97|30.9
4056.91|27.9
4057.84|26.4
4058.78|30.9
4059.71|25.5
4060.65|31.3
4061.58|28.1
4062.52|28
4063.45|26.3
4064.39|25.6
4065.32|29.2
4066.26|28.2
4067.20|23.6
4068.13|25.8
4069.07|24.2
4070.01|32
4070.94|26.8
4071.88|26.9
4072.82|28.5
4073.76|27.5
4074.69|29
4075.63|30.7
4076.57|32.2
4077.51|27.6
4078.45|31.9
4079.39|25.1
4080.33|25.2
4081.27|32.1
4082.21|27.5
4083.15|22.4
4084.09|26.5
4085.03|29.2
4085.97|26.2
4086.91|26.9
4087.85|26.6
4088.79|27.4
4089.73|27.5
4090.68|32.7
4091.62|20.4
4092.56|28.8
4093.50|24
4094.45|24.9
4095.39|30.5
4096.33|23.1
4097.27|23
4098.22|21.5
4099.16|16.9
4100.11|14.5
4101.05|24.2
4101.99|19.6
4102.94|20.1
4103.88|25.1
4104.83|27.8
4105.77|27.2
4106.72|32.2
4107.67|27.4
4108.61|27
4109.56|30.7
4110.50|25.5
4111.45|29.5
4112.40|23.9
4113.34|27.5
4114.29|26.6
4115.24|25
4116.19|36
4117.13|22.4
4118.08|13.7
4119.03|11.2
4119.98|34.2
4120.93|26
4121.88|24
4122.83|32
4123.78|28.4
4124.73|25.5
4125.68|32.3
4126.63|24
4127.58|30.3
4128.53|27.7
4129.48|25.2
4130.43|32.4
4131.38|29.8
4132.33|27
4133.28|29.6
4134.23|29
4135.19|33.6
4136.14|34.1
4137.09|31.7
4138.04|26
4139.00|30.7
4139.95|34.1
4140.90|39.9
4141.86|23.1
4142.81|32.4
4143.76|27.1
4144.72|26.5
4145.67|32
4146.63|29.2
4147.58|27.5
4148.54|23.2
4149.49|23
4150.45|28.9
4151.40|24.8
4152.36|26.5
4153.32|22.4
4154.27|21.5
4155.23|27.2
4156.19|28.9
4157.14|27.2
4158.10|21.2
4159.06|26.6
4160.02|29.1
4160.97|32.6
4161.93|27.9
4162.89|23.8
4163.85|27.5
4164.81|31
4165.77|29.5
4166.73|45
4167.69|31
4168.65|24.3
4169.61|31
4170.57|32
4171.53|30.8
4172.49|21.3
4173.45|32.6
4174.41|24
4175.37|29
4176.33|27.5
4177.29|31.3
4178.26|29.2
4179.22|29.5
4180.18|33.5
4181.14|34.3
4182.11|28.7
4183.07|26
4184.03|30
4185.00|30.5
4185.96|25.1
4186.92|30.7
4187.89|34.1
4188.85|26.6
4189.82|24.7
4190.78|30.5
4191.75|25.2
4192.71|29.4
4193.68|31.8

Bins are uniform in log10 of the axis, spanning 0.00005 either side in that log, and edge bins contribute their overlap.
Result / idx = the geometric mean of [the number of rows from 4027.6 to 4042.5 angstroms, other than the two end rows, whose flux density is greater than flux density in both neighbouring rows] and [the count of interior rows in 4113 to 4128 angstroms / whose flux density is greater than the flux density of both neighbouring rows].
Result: 4.0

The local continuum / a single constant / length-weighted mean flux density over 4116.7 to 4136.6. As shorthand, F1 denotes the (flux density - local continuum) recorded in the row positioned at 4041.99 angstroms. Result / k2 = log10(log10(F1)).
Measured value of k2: -0.06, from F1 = 7.3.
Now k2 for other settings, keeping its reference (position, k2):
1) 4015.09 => -0.32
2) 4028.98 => -0.16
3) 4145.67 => -0.17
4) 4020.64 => -0.18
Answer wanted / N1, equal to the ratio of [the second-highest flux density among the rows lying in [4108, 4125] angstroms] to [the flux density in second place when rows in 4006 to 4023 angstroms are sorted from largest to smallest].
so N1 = 1.03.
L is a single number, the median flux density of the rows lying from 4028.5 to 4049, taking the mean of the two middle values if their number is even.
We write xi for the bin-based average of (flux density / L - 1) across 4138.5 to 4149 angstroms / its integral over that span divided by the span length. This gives 0.046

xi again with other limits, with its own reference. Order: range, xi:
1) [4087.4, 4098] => -0.076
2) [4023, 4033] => 0.033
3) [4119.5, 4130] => -0.005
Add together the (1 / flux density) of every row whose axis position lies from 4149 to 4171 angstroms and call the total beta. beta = 0.845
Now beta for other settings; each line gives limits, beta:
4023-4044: 0.800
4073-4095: 0.848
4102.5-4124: 0.939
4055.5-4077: 0.825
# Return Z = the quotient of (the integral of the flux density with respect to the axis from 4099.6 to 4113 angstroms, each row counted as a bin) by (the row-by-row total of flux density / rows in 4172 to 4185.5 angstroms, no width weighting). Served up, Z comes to 0.83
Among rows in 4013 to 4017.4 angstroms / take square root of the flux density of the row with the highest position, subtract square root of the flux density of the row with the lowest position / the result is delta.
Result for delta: 0.67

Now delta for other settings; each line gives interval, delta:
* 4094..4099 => -0.35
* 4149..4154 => -0.06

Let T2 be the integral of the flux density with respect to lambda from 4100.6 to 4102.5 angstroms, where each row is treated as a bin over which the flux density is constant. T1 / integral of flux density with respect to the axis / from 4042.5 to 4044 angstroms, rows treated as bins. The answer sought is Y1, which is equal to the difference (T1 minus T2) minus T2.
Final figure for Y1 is -39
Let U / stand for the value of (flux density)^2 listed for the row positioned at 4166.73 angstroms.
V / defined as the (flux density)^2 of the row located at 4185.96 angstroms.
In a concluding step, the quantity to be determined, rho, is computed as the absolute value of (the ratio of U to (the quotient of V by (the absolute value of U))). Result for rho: 6509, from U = 2025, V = 630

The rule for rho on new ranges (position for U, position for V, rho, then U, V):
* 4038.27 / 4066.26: 1403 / 1056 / 795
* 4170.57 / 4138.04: 1551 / 1024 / 676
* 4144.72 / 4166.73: 244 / 702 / 2025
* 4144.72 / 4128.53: 643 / 702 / 767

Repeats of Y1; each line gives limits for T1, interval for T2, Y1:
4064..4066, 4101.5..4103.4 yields -20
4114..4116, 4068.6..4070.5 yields -53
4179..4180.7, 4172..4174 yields -53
